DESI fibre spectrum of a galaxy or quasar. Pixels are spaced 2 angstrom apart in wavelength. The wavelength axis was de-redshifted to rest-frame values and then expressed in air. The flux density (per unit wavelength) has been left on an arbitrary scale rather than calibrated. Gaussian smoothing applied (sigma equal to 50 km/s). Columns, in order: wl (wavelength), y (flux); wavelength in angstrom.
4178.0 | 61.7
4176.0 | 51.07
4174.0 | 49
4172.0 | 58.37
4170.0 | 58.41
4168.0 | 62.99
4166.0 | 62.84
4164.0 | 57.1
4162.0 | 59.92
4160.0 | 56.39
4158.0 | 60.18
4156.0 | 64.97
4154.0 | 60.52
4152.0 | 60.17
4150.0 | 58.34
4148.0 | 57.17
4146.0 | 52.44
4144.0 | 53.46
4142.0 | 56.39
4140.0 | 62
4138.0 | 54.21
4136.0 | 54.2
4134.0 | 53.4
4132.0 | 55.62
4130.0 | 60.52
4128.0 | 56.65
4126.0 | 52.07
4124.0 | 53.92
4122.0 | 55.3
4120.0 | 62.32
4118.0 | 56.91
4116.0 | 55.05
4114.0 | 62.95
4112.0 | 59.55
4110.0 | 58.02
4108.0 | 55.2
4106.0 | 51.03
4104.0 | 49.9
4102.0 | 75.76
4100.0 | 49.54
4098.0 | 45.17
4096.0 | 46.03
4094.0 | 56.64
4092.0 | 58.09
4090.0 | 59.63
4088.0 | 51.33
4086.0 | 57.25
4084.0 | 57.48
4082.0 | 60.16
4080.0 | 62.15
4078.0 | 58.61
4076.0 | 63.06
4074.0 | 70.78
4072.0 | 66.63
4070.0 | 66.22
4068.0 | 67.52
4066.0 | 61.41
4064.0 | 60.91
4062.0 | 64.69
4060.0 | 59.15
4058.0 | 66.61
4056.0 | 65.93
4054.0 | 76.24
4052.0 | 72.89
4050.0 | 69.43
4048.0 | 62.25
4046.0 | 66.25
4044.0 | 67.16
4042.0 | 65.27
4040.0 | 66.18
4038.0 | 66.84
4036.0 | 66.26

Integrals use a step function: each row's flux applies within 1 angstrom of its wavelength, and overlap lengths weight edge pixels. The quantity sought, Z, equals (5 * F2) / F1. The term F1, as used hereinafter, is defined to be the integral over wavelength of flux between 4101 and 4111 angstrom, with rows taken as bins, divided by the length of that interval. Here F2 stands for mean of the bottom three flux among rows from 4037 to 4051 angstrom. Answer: 5.6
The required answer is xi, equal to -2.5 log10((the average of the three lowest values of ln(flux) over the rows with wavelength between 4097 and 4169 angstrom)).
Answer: -1.47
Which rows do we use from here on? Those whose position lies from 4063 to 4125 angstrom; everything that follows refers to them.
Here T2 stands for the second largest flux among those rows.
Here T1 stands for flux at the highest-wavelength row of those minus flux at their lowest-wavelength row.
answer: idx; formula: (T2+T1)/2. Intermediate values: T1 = -7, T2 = 70.78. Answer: 32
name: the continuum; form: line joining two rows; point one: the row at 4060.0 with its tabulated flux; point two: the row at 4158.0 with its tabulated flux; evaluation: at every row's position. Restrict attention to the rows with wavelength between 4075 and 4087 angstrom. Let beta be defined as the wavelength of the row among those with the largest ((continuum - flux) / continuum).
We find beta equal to 4086.0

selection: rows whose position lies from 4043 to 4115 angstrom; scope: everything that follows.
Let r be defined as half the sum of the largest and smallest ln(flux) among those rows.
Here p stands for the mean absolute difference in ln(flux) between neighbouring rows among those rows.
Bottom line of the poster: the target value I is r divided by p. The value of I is 49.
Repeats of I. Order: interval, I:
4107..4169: 71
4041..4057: 65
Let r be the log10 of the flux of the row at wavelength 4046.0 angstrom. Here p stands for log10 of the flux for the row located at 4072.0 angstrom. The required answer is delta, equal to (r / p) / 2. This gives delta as 0.499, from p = 1.824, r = 1.821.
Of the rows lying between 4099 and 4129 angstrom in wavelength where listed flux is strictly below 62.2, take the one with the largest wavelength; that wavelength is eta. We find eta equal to 4128.0 angstrom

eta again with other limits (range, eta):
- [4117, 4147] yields 4146.0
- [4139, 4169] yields 4164.0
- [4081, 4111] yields 4110.0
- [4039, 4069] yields 4066.0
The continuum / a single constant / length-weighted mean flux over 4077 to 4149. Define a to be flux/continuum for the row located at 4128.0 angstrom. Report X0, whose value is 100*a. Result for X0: 101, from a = 1.01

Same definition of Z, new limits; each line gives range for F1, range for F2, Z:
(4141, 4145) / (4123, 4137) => 4.8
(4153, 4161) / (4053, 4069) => 5.0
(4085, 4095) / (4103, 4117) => 4.6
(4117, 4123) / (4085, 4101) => 4.0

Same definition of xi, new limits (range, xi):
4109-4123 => -1.51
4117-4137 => -1.50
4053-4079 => -1.53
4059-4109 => -1.46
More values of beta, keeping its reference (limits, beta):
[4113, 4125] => 4124.0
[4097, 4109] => 4098.0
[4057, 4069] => 4060.0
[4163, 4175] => 4174.0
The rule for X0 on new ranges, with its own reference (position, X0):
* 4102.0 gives 135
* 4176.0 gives 91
